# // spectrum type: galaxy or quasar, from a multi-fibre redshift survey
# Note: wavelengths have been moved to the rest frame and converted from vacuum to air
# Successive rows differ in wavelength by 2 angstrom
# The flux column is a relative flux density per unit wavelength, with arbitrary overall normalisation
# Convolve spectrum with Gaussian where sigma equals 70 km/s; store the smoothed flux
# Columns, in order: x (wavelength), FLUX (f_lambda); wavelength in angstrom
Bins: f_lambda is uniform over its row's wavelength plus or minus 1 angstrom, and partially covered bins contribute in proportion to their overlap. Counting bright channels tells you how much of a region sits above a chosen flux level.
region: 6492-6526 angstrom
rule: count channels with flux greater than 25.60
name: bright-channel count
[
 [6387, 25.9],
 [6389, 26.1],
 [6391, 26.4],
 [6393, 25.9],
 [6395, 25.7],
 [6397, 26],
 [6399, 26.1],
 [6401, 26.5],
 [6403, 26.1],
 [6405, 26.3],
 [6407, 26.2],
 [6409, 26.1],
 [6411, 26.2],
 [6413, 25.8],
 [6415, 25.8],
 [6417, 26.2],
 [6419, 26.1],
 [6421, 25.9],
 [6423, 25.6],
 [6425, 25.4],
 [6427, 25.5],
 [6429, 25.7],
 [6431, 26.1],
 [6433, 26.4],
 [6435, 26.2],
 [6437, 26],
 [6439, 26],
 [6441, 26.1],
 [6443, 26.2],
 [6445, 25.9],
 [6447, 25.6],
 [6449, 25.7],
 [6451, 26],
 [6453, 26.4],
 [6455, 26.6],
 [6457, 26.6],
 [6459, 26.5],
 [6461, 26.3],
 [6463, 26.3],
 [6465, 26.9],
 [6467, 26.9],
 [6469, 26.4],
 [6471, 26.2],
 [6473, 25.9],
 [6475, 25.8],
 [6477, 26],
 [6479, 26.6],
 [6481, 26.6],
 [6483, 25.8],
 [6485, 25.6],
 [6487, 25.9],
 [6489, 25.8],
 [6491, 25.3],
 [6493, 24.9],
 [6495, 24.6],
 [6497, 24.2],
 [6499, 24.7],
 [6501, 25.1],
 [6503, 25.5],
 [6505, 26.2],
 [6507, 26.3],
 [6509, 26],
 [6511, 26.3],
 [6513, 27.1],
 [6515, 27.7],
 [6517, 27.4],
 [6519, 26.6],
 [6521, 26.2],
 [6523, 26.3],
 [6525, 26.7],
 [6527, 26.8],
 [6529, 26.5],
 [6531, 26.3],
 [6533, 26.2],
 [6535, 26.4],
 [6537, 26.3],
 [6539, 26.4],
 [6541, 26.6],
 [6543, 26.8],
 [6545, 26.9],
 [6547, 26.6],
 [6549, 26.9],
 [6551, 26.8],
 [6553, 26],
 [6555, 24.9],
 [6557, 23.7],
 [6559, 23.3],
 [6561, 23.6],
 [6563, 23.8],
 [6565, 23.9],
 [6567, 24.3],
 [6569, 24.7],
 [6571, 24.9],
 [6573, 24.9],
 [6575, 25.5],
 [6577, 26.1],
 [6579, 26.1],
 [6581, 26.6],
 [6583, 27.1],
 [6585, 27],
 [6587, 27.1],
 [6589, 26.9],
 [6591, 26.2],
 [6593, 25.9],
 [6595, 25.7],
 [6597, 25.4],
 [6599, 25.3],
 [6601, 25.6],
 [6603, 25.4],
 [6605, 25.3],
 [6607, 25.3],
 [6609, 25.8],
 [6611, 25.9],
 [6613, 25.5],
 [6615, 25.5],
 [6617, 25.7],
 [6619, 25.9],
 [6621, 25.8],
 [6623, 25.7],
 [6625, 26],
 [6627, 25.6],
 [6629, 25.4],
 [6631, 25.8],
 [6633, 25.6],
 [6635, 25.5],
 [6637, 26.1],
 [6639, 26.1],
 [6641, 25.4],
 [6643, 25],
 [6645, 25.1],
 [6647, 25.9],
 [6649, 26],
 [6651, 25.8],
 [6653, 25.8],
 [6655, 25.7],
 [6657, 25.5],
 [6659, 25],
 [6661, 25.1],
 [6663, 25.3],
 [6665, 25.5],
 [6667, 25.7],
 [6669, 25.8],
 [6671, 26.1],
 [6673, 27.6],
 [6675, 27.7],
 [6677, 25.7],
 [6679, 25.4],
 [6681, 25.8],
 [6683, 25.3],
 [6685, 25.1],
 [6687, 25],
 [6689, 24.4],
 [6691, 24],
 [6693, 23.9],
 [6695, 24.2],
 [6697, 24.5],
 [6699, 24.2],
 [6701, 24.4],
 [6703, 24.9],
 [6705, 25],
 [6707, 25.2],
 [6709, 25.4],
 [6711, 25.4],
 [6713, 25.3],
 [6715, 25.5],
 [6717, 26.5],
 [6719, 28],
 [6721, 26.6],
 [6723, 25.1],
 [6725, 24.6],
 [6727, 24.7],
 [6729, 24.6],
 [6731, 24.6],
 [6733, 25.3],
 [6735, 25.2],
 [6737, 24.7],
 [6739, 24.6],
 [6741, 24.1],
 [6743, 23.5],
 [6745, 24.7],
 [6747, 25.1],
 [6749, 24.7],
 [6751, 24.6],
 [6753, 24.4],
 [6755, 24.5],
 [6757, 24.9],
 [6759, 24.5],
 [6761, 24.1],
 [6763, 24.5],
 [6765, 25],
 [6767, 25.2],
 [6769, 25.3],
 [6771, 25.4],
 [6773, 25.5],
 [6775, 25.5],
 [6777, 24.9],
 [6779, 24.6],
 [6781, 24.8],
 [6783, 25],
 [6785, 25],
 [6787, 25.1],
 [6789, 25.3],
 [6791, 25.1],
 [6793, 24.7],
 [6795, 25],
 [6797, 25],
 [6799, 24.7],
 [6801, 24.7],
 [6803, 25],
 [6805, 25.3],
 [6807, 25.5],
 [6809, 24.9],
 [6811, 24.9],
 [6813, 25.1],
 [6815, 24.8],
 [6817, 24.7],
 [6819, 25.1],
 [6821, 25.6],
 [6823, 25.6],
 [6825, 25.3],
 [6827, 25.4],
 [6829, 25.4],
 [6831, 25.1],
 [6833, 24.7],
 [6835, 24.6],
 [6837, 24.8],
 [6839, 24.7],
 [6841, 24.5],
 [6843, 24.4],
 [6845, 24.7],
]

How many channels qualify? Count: 11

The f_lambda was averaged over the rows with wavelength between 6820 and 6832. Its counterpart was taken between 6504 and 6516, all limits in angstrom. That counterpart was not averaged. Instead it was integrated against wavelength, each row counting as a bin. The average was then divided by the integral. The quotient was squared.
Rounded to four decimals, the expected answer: 0.0063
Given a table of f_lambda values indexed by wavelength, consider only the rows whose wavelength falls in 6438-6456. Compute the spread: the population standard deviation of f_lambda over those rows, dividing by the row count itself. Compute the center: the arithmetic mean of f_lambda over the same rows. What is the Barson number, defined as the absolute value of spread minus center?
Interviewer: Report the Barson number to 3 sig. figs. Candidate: 25.8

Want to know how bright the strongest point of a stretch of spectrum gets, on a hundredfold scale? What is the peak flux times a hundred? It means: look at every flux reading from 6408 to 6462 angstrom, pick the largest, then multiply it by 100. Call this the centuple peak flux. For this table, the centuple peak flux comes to 2660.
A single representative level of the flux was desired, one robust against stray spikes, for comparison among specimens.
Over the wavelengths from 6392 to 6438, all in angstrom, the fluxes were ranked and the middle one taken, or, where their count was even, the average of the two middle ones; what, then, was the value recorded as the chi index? 26.1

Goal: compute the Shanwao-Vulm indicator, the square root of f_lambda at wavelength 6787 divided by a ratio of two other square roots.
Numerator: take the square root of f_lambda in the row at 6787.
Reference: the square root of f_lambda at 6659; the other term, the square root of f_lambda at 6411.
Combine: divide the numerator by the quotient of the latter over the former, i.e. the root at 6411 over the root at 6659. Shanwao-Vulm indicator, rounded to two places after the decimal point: 4.89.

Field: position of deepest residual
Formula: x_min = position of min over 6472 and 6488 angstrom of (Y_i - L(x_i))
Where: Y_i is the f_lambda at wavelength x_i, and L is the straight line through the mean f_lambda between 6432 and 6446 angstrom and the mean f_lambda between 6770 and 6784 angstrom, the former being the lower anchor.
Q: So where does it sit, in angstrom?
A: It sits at 6485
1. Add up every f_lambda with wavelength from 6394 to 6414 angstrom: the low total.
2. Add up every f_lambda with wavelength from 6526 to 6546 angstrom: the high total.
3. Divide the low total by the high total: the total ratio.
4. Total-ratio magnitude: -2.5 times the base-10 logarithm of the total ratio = 0.02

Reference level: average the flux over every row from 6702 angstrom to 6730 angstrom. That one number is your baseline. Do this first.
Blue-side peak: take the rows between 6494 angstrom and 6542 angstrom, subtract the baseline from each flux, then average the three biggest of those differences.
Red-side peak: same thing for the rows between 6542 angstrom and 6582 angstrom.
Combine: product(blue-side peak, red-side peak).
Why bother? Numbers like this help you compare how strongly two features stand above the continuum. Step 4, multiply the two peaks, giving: 2.6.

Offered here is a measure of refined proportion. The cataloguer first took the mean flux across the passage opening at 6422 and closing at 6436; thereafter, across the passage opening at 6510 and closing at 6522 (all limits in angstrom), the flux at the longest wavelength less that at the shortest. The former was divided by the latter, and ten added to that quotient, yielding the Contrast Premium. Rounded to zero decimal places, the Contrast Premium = -248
